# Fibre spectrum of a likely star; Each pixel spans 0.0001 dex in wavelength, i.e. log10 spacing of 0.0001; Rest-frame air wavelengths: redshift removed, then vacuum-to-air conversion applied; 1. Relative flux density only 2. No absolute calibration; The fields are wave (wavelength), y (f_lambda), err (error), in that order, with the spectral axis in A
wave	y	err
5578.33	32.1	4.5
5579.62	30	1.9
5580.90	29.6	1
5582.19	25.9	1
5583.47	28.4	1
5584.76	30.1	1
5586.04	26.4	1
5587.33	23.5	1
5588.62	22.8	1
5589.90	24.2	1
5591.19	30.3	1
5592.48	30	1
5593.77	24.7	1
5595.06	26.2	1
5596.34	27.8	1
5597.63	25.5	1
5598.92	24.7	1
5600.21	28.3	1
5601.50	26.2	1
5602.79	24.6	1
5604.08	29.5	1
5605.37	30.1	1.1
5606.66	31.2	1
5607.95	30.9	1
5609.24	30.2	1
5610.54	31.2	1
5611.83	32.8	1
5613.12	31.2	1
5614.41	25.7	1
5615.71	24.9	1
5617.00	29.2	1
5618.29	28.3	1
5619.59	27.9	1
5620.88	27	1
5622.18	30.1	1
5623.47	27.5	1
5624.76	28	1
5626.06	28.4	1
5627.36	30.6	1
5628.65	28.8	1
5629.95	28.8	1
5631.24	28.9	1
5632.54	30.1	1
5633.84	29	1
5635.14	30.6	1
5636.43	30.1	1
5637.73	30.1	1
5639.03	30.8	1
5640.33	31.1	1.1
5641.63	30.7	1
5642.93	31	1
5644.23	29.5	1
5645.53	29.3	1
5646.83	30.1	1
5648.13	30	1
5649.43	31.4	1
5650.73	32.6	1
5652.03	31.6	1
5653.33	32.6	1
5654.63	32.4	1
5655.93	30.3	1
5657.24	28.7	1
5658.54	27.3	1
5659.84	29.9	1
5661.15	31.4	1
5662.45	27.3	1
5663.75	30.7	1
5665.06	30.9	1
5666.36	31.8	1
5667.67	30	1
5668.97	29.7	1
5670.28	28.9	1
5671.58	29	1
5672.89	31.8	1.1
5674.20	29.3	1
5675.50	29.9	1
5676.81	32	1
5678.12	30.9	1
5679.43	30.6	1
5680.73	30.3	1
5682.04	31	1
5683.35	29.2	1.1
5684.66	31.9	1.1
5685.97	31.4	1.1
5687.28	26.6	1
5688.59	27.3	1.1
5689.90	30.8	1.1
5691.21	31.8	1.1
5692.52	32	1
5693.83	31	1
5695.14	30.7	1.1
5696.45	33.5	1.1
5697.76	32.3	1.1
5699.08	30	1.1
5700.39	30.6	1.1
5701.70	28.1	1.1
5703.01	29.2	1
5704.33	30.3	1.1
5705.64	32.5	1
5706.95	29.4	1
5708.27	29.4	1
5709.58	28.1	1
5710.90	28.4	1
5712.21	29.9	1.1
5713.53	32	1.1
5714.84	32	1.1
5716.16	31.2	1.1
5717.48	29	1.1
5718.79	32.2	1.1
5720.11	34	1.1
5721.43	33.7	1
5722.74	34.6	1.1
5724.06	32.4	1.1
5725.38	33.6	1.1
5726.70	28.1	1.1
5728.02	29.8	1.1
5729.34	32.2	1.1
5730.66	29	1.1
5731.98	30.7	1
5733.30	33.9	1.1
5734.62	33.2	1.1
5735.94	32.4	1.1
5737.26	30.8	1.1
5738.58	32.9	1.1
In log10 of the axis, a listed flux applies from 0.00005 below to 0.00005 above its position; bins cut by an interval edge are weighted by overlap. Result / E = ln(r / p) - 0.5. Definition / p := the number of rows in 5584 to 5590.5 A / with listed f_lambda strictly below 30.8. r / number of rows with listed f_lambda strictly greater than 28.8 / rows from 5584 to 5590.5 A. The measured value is -2.11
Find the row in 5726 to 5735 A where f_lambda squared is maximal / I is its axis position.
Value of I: 5733.30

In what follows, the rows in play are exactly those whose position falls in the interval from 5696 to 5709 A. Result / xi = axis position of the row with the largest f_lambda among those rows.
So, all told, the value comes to 5696.45 A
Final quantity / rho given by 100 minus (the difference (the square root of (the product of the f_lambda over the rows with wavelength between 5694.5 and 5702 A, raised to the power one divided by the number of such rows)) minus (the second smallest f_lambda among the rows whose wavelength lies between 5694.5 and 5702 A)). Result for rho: 124.4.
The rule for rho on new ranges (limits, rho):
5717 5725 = 126.5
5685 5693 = 121.8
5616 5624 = 122.2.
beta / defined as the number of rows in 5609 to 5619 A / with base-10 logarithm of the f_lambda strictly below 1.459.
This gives 3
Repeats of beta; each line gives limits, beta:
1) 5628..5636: 0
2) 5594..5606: 7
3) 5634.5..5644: 0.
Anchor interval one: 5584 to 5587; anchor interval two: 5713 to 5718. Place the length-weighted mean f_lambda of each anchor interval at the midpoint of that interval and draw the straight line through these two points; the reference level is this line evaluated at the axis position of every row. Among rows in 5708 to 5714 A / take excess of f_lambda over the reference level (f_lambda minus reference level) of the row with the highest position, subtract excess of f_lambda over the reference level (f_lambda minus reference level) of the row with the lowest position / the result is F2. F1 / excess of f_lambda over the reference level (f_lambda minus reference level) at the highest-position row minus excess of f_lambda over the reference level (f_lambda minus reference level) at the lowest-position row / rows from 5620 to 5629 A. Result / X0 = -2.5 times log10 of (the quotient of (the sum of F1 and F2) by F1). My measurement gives -1.0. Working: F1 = 1.6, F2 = 2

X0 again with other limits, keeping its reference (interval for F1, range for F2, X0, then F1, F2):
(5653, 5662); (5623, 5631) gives 1.8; -1.4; 1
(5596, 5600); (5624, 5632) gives 0.3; -3.2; 1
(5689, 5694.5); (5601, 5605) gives -3.8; 0.1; 3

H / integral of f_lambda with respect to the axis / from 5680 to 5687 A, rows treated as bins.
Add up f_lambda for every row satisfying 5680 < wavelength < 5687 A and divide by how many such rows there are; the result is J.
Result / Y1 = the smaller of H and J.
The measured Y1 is 30.8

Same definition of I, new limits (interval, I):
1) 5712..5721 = 5720.11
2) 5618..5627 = 5622.18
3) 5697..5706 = 5705.64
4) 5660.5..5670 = 5666.36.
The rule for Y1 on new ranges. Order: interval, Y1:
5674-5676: 29.6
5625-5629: 29.3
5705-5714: 30.0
